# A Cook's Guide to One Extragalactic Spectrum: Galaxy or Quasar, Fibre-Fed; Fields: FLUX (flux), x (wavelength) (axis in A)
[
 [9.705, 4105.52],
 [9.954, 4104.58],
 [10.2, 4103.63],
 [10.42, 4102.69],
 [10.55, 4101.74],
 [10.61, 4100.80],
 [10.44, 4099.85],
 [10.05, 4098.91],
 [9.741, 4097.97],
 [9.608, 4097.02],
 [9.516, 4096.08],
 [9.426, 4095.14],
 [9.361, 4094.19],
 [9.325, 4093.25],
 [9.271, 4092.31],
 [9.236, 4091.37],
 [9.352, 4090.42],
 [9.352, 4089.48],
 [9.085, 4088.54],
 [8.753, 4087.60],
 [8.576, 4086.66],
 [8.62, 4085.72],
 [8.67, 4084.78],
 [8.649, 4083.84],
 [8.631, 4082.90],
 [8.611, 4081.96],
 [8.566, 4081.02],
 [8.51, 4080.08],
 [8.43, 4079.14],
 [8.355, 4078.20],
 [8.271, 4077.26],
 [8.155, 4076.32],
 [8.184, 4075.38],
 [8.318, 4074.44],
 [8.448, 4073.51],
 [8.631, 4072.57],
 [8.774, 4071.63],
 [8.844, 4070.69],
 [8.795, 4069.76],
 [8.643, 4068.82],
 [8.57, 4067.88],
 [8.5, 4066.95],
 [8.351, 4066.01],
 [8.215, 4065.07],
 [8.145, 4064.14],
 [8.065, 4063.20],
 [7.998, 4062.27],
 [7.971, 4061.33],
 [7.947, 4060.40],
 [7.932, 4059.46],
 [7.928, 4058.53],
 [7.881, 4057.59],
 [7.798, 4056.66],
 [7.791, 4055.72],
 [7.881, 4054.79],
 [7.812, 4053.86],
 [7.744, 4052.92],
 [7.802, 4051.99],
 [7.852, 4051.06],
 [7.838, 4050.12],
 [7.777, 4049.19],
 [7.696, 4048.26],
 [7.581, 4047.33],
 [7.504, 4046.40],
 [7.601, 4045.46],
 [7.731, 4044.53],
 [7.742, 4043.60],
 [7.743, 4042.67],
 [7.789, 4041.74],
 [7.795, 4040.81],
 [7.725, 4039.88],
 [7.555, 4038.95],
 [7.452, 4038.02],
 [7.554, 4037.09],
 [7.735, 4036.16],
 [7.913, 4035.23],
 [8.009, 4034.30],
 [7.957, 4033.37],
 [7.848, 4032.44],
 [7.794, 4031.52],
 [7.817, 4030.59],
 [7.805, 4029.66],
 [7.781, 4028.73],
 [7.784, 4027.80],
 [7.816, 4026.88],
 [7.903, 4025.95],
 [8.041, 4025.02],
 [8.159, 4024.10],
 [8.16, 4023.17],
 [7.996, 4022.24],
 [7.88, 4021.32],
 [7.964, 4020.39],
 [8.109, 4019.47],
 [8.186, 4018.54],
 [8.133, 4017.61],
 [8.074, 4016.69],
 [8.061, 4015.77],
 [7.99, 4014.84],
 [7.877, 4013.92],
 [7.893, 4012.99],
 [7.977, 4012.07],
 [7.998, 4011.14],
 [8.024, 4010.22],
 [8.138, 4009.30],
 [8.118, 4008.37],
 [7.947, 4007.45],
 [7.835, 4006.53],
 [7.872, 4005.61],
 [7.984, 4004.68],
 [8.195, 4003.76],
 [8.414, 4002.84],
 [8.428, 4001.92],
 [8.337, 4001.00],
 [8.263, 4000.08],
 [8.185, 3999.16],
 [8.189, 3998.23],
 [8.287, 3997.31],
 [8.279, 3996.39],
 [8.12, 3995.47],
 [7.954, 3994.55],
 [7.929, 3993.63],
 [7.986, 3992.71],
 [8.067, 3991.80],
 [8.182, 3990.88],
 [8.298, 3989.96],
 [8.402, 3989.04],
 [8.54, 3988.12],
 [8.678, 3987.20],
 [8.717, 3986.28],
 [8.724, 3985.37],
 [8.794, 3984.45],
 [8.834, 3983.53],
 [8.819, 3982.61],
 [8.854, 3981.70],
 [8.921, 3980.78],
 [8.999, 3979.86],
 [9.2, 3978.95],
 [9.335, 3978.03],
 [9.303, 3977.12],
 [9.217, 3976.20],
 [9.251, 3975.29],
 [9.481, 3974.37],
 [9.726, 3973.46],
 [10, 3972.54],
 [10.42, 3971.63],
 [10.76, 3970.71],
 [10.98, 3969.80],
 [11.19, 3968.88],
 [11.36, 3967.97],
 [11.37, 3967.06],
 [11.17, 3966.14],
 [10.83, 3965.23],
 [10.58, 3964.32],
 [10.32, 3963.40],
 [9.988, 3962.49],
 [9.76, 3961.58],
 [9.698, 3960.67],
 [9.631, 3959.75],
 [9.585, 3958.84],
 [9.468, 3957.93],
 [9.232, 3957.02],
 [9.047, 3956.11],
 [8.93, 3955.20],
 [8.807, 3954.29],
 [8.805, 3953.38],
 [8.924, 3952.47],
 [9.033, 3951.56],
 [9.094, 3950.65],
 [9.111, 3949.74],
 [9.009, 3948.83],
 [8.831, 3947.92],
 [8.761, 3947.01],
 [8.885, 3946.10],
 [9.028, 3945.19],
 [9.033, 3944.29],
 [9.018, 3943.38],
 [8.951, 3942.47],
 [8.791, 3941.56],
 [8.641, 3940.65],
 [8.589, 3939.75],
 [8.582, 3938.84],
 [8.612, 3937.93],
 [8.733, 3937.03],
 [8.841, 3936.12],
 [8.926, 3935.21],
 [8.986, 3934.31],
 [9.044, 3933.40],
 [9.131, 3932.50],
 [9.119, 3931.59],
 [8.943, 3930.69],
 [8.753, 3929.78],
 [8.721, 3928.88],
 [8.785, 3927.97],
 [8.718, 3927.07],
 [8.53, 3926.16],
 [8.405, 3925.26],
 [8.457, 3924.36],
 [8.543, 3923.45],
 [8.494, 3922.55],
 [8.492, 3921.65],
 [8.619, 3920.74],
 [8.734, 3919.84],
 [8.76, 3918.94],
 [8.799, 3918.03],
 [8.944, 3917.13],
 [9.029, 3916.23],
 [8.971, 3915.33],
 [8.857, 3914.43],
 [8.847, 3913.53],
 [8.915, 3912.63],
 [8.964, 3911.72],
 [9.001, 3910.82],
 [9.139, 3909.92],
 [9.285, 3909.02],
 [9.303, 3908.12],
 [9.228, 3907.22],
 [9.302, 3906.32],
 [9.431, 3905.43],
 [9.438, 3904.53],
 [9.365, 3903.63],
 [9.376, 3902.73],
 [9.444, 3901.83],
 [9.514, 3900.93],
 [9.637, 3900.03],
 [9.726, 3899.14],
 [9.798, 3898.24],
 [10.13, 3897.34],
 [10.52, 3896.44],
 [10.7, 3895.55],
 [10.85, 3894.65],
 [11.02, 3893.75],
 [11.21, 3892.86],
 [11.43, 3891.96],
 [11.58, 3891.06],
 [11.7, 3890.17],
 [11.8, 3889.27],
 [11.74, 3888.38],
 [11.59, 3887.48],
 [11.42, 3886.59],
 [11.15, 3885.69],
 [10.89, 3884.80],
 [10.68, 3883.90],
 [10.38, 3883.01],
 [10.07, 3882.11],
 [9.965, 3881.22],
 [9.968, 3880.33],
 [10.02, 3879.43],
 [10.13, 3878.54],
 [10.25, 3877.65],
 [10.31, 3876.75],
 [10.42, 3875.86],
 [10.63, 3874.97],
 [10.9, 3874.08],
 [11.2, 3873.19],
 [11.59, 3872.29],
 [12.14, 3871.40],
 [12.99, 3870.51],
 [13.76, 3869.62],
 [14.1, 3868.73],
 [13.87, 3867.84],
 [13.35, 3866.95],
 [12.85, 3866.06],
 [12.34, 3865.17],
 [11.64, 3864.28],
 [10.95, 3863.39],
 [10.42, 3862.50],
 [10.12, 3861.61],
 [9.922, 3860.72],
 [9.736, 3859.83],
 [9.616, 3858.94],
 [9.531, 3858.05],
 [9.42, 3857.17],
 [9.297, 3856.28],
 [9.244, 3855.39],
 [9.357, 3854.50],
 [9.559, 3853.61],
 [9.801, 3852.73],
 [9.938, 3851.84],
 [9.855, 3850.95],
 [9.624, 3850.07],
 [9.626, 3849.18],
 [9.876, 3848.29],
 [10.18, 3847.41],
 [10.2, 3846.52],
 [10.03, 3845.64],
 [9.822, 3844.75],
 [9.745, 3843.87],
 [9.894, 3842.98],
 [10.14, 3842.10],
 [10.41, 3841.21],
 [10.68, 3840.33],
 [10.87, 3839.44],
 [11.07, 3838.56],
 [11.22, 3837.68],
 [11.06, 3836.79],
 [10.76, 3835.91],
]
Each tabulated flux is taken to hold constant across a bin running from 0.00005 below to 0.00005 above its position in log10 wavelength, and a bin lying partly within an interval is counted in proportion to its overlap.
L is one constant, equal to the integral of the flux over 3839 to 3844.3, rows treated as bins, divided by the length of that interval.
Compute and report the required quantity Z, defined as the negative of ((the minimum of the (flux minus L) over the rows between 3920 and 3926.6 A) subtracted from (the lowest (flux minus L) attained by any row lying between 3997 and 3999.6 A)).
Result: 0.2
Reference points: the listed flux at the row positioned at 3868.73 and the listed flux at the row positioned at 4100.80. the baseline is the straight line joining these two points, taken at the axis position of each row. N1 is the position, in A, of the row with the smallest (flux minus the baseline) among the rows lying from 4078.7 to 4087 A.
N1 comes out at 4079.14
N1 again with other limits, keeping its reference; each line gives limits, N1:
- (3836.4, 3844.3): 3843.87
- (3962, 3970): 3962.49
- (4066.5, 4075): 4074.44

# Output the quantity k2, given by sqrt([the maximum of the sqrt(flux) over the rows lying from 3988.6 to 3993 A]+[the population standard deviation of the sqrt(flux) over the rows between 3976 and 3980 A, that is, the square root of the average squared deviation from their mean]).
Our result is 1.71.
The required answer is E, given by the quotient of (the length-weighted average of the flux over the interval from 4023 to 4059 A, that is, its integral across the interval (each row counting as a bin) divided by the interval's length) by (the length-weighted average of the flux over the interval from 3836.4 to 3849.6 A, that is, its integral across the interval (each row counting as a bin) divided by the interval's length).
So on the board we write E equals 0.76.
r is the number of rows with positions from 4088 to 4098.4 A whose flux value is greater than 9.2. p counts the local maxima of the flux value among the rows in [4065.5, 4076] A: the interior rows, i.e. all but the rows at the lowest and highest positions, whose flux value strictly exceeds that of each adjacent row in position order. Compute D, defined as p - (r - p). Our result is -8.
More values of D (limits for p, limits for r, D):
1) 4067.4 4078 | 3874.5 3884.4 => -9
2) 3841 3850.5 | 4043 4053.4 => 2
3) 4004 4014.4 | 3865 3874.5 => -9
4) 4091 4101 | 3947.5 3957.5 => -1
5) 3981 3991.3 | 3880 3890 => -9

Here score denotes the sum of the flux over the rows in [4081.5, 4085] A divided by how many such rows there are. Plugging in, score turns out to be 8.6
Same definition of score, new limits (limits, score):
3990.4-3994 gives 8.0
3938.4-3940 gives 8.6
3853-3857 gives 9.4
